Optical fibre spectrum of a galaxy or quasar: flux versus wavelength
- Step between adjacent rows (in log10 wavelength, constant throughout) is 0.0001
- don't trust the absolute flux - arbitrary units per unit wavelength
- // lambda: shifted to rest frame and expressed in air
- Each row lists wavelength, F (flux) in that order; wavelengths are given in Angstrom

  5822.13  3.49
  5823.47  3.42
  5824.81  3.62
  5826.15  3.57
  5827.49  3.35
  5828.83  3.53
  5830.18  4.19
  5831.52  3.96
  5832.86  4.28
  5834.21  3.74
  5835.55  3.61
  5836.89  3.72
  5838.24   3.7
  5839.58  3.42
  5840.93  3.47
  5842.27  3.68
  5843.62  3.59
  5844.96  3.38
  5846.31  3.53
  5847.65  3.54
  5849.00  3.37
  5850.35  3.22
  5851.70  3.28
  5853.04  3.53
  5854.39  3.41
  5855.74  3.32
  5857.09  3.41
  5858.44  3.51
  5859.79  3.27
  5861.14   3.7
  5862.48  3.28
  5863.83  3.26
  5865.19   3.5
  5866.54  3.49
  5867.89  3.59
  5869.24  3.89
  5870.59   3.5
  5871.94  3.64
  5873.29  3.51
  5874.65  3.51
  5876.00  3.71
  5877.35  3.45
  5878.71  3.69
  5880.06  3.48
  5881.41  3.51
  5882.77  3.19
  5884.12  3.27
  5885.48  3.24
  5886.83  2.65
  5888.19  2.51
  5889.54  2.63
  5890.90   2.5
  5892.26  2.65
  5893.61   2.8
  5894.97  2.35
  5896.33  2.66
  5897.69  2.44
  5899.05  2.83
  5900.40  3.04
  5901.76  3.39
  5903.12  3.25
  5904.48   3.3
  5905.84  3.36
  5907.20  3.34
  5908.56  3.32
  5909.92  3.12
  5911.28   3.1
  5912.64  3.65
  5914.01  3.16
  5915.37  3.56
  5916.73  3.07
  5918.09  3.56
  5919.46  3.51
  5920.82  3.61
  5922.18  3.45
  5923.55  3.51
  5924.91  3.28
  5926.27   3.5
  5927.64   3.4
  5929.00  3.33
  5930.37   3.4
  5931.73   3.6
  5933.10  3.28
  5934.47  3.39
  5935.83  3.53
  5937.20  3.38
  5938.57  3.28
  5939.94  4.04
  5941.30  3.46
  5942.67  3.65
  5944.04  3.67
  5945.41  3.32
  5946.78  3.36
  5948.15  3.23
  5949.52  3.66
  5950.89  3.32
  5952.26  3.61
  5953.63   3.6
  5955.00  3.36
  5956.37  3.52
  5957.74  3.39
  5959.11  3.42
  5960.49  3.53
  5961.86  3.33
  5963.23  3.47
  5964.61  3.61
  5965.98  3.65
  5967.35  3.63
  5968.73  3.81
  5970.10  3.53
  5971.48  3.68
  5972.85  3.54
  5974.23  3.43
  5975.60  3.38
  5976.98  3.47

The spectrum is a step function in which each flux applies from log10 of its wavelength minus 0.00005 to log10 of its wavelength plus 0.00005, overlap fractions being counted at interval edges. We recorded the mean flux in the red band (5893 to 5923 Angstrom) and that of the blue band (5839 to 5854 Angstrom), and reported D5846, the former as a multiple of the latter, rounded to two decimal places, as 0.92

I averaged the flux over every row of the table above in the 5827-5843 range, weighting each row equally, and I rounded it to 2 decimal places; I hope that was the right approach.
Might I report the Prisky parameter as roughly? 3.72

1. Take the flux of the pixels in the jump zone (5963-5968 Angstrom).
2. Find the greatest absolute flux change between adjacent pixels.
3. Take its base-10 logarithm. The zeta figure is -0.85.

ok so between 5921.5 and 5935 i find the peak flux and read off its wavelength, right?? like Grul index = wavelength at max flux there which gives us 5931.73 Angstrom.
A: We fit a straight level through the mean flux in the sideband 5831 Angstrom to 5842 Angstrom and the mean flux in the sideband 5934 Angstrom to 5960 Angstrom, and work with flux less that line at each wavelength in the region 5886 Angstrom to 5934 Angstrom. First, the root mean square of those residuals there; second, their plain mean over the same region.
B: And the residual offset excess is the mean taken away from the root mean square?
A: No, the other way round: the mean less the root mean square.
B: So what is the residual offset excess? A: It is -1.0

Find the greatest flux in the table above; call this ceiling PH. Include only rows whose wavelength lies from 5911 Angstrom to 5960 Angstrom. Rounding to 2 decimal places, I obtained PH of 4.04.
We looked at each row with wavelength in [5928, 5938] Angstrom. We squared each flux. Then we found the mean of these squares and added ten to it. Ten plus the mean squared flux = 21.7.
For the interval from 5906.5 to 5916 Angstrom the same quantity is 21.1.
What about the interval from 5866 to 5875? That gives 22.9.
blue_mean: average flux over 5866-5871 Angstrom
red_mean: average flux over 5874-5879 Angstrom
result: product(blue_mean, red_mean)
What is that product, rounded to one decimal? 13.0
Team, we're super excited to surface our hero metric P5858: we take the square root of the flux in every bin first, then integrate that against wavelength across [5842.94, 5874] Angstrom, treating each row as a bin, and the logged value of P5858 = 58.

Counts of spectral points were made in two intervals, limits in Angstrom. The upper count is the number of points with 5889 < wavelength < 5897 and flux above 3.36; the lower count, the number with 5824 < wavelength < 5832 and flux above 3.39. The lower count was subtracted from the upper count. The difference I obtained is -5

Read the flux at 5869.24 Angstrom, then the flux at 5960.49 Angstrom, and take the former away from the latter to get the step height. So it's -0.4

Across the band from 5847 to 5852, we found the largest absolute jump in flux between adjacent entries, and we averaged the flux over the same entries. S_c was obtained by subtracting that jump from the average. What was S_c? 3.18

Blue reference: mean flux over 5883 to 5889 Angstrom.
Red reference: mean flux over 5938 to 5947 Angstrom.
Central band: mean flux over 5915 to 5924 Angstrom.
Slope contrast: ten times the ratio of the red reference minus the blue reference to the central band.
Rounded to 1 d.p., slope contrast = 1.8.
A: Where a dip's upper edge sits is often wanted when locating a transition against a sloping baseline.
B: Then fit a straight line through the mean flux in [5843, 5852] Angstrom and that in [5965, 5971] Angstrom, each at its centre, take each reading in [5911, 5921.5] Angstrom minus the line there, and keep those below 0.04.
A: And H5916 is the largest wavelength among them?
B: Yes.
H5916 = 5919.46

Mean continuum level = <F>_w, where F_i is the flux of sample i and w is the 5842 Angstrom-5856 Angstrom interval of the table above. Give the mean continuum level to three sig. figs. 3.44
